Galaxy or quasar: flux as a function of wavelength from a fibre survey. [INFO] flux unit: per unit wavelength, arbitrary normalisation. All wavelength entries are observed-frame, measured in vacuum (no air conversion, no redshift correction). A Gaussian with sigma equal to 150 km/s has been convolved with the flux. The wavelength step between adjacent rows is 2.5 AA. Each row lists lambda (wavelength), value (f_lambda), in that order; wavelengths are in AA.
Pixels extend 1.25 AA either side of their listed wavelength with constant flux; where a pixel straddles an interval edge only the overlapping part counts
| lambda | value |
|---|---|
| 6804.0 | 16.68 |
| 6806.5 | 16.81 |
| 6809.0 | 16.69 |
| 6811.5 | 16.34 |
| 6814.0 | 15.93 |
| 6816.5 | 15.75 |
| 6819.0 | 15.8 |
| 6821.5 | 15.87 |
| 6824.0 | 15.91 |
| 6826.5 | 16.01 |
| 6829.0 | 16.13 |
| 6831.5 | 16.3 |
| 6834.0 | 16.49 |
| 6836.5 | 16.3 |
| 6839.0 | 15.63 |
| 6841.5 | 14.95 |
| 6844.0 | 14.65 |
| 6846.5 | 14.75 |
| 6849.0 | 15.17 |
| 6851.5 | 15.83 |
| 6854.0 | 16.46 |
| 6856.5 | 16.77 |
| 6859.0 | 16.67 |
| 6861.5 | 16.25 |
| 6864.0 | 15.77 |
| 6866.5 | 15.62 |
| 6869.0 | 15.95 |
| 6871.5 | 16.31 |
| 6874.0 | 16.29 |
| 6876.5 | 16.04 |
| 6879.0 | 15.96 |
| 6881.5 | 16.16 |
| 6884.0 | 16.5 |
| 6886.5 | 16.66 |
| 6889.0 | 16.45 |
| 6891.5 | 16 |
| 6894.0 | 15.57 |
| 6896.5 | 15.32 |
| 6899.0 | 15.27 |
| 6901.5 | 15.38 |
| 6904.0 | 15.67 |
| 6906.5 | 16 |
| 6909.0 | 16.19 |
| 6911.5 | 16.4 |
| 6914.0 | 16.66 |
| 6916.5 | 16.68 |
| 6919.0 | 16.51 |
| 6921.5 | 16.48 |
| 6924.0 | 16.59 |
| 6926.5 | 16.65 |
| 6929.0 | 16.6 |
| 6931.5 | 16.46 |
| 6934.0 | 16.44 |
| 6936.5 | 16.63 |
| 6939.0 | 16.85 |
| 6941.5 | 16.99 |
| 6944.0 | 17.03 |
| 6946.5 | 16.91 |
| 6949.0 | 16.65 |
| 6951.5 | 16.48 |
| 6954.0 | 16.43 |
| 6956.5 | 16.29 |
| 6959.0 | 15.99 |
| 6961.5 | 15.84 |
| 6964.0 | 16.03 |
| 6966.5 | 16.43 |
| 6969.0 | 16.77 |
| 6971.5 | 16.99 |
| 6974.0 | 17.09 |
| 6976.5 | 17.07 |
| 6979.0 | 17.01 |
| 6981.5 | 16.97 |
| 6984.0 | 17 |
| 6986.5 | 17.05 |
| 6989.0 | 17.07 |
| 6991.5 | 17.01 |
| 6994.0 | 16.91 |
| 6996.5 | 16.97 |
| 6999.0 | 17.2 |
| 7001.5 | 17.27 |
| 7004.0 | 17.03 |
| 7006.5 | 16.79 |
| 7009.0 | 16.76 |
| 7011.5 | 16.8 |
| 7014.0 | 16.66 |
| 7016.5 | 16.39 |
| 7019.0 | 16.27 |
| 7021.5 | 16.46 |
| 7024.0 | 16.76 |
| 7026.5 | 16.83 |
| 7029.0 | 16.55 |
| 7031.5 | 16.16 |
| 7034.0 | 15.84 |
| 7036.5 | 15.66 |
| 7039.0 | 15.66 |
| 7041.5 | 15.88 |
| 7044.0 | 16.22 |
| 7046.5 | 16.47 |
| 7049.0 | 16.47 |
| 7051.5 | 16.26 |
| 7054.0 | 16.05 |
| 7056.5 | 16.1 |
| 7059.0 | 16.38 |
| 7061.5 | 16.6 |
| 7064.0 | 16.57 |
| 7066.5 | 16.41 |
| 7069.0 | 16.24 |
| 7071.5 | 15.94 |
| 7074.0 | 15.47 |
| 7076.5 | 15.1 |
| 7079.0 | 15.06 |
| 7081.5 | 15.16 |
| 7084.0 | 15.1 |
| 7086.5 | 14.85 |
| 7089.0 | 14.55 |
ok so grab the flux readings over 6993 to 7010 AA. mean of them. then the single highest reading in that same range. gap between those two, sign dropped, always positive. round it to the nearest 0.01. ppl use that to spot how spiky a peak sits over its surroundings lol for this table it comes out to 0.28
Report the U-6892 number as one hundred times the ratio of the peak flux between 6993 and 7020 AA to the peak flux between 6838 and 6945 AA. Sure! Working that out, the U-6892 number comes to 101.4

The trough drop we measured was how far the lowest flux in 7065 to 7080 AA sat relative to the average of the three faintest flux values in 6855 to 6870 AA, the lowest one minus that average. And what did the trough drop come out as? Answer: -0.72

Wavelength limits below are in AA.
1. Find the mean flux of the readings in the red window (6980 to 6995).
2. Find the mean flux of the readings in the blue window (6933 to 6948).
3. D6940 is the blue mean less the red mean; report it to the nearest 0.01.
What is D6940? -0.19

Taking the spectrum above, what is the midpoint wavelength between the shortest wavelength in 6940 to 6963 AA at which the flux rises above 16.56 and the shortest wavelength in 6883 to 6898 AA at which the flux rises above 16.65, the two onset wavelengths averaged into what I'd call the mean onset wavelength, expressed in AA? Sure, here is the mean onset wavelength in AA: 6914.0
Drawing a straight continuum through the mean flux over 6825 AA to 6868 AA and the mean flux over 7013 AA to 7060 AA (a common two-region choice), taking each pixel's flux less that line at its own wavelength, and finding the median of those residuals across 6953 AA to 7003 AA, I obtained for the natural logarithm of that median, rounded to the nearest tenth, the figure -0.2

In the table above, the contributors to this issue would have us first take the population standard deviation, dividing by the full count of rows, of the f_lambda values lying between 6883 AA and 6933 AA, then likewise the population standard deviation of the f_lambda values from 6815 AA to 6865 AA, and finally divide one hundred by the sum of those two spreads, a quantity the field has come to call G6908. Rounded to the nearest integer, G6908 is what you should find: 93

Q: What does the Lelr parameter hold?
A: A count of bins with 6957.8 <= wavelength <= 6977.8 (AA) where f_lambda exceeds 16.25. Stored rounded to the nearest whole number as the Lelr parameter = 5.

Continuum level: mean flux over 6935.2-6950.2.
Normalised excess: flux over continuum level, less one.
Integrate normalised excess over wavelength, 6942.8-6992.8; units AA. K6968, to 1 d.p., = -0.4 AA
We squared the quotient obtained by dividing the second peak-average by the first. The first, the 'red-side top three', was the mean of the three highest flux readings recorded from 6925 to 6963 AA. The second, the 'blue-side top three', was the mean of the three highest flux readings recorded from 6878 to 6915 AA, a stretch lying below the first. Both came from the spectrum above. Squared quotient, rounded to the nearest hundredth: 0.96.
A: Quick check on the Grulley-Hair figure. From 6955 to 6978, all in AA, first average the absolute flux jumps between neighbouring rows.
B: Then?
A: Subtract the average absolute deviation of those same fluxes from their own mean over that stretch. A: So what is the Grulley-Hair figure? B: -0.21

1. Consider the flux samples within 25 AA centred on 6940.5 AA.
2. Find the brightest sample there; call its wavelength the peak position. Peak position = 6944.0 AA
